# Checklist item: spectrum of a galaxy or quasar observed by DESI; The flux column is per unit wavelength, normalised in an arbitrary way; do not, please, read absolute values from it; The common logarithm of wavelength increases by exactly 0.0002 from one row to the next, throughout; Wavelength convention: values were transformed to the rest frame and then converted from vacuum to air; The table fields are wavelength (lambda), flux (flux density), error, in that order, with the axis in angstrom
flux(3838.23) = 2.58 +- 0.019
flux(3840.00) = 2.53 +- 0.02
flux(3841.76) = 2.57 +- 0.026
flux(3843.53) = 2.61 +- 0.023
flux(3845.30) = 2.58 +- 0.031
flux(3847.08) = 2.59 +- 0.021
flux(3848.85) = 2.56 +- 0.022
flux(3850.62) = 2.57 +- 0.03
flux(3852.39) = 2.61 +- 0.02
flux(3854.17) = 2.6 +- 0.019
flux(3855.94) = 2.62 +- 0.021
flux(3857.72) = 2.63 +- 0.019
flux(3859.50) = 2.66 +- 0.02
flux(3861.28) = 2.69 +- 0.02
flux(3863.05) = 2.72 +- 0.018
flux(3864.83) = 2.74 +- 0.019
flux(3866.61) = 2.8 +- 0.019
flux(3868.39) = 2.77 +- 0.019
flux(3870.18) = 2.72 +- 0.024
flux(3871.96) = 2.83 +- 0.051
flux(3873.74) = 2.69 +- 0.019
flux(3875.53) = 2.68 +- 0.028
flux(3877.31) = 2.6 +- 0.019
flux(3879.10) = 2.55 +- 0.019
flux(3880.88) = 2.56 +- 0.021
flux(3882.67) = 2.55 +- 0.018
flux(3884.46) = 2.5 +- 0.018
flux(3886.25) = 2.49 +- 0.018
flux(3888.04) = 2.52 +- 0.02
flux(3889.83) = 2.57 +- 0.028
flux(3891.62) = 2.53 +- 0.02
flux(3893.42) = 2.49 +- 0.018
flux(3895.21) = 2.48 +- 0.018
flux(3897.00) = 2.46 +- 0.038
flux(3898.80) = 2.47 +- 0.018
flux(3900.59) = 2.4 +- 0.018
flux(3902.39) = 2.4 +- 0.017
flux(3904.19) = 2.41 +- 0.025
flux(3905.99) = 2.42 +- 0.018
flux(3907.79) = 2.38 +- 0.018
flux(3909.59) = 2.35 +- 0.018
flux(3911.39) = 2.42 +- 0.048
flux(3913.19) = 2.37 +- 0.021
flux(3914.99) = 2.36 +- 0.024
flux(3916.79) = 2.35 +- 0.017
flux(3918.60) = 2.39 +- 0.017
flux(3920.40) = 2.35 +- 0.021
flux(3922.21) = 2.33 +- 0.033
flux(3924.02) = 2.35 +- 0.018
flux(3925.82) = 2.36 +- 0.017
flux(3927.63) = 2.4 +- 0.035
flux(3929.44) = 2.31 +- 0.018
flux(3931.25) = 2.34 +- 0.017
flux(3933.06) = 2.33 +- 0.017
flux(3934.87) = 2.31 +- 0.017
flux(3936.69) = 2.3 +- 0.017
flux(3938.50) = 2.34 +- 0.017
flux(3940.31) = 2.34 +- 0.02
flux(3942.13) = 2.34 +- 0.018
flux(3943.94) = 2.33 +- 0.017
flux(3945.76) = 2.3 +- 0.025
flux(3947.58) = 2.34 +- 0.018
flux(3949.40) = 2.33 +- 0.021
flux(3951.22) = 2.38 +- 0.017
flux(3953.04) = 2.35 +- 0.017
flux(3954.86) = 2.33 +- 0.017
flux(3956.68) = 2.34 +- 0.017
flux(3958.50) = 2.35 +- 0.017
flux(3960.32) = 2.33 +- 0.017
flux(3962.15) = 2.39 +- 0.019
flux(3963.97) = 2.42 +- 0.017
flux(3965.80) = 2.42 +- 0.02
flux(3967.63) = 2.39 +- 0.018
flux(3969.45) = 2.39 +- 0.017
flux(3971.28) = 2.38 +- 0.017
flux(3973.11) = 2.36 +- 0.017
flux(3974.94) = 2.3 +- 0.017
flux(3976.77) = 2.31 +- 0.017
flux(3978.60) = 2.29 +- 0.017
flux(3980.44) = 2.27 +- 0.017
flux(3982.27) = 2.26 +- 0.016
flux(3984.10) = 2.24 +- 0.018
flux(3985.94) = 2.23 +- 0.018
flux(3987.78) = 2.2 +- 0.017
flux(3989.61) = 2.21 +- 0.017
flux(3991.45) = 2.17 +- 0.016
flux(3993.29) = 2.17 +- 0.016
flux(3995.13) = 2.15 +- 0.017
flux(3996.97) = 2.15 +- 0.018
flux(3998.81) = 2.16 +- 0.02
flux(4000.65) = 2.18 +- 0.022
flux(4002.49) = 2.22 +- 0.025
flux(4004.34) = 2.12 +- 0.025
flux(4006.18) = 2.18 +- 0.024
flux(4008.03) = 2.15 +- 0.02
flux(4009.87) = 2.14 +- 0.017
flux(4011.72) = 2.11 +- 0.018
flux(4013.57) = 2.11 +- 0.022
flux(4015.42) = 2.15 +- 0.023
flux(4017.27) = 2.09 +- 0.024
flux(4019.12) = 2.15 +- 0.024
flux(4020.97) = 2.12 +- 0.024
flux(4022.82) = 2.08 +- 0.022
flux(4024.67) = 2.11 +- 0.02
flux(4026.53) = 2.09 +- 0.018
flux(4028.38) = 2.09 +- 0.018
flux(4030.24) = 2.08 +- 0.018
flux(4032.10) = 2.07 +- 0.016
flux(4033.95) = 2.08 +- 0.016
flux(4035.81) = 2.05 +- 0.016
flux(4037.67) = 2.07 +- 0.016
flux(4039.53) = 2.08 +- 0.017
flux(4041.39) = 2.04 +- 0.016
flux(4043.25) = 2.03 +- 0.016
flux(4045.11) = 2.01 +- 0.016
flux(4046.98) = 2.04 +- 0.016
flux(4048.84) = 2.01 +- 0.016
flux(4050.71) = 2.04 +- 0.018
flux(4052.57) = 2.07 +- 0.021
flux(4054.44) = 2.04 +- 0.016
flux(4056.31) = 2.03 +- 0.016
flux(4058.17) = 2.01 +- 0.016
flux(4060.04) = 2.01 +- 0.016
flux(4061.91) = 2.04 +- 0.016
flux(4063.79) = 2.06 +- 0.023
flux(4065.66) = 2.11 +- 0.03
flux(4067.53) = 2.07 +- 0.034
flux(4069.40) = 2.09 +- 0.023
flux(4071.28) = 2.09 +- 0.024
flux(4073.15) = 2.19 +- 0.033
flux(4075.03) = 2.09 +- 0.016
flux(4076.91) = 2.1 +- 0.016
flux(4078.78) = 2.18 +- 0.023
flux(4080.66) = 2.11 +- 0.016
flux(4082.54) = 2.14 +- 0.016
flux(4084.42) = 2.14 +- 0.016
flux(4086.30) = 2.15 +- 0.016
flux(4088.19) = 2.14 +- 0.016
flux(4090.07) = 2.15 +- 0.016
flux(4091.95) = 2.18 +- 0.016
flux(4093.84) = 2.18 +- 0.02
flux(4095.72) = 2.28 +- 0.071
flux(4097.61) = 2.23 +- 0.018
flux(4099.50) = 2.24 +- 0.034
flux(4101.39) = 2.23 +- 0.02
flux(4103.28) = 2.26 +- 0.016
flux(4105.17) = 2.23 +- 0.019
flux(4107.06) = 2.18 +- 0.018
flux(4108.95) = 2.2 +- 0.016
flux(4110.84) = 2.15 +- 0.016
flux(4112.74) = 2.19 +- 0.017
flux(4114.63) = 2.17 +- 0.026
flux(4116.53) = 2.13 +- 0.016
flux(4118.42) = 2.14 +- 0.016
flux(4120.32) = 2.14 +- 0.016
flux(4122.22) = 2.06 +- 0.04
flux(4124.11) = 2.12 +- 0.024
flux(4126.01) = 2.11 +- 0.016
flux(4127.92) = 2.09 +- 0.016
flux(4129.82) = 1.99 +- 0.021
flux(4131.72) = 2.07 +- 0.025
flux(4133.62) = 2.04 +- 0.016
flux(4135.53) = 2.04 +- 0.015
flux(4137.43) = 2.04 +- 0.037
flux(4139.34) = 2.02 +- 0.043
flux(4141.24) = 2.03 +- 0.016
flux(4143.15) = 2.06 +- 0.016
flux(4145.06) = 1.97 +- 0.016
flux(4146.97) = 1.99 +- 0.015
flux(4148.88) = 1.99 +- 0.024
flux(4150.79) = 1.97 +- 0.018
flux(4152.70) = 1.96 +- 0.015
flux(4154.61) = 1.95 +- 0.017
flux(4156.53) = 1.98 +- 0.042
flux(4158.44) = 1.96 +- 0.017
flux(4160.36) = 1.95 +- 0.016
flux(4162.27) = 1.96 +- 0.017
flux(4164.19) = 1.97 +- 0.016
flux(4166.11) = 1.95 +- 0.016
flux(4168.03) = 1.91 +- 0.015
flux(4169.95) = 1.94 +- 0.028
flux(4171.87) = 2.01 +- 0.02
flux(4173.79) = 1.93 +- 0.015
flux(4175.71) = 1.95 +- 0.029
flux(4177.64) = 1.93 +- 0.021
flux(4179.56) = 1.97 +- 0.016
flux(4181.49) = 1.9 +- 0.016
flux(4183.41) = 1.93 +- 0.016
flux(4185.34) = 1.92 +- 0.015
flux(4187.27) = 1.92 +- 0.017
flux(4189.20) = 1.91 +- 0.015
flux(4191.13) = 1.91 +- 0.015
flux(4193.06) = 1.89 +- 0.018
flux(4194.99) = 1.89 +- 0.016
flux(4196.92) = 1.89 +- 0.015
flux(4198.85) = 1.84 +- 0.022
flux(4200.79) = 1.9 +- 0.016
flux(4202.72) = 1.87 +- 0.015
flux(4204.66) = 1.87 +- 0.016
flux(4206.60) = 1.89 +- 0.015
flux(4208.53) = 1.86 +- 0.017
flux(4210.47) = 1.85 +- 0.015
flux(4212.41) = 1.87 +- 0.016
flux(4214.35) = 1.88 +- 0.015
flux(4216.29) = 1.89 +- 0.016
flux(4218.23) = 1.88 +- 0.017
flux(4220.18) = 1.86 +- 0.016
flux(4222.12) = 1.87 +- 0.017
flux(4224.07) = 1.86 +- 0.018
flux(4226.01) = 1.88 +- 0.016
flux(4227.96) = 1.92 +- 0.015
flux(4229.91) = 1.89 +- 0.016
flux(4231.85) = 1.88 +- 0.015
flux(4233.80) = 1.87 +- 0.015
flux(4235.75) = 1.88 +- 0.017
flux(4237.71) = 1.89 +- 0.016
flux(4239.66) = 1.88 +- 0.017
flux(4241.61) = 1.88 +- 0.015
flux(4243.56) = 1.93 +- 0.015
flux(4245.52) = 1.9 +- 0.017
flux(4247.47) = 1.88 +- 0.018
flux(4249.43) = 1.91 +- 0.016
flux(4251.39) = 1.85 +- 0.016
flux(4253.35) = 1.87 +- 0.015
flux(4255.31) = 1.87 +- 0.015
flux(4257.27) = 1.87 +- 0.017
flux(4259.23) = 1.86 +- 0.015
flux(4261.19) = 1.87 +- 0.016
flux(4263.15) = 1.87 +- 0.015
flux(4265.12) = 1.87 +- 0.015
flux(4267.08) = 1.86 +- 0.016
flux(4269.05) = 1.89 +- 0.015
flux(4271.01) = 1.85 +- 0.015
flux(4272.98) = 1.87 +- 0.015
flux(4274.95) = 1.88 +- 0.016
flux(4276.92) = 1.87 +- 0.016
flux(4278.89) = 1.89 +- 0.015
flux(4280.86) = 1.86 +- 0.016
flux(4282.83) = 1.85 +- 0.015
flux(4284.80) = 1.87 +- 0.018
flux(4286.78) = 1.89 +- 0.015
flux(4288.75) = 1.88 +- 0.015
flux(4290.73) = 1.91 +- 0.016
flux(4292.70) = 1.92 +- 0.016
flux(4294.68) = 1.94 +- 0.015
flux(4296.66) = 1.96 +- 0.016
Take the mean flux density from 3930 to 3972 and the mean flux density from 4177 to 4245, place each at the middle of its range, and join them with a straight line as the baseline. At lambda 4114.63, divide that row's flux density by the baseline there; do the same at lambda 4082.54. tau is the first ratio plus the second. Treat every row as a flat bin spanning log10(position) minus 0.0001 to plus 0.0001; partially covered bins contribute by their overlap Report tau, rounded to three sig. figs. 2.06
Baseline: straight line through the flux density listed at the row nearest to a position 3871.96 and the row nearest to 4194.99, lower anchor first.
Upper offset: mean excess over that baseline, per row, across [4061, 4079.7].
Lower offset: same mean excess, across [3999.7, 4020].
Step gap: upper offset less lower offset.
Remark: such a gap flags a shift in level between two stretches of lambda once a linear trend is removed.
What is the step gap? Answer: 0.13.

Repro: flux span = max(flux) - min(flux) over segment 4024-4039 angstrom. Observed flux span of 0.060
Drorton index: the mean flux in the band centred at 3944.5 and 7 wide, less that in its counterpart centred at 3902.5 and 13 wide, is -0.09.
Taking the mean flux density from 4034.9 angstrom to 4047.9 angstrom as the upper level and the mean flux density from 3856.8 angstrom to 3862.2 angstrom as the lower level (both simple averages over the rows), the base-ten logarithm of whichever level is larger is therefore 0.42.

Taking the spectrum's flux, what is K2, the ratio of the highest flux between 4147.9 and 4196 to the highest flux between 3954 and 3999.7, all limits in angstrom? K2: 0.83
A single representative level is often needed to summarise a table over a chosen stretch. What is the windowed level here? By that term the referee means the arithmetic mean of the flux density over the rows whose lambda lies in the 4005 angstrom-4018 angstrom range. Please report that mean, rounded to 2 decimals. 2.13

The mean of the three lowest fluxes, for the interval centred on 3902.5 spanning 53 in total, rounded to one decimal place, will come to 2.3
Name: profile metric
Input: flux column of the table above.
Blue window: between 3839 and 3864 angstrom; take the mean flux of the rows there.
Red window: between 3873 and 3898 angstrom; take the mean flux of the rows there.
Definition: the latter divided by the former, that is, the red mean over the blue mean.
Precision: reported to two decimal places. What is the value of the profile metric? 0.98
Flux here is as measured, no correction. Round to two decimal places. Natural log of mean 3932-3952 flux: 0.85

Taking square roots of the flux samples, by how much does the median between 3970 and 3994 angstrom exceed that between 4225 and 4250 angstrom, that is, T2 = 0.13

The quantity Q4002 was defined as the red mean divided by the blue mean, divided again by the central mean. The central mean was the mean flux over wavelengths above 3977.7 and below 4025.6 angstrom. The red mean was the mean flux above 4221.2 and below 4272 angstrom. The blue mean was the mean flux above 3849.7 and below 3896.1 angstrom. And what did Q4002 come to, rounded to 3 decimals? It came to 0.330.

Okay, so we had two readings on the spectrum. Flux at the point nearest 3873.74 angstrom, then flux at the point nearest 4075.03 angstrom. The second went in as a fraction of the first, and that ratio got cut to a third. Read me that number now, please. 0.259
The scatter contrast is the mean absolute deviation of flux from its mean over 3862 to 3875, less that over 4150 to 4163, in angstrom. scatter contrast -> 0.03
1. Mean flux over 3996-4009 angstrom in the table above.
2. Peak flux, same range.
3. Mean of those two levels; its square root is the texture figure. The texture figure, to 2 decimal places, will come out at 1.48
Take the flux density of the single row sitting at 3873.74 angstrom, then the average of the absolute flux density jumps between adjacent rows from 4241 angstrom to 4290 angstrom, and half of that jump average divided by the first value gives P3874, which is 0.0036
